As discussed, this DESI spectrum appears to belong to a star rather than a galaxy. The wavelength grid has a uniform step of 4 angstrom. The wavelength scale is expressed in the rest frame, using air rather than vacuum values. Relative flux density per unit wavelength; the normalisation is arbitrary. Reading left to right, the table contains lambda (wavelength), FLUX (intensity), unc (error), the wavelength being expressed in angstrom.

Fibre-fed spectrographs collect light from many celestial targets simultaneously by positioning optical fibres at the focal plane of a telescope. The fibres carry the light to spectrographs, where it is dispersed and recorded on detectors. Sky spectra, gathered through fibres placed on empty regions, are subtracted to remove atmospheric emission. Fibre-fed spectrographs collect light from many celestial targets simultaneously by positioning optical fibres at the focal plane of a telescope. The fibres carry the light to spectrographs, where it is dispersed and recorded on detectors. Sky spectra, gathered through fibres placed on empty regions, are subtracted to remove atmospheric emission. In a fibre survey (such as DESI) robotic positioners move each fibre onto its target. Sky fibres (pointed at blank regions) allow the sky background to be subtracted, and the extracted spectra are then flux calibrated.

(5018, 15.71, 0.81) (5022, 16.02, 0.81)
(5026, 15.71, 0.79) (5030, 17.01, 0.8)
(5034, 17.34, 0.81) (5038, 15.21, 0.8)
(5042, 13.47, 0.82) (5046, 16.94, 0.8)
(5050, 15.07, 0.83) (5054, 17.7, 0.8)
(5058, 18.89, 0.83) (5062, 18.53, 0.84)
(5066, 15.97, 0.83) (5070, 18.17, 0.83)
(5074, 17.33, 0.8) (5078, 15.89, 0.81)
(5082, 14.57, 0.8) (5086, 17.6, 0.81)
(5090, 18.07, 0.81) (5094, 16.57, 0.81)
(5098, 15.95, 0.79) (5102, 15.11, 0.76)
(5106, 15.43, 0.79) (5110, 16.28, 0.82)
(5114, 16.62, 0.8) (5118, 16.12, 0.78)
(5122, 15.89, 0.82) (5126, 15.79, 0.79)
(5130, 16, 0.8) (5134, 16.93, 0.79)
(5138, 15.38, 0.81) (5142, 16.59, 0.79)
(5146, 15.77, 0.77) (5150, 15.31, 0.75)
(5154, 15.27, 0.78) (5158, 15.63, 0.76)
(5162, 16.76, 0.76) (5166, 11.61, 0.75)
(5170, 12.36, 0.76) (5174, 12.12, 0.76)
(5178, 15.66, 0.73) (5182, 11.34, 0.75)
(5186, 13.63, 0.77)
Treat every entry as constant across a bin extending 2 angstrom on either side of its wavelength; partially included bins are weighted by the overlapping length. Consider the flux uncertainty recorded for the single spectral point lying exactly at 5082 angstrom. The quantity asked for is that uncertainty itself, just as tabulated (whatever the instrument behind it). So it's 0.800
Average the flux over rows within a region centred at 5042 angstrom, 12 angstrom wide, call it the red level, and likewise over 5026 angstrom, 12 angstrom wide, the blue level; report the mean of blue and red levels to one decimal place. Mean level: 15.7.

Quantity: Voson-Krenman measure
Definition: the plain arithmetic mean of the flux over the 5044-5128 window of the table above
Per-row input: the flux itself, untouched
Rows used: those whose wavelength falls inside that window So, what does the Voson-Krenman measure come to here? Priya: 16.6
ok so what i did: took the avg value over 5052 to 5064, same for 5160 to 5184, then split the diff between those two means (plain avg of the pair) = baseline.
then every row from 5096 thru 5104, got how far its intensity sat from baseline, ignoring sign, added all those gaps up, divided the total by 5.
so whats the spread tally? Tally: 0.17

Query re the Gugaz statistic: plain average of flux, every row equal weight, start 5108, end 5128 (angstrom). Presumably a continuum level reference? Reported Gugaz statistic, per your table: 16.14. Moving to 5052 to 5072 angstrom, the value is 17.85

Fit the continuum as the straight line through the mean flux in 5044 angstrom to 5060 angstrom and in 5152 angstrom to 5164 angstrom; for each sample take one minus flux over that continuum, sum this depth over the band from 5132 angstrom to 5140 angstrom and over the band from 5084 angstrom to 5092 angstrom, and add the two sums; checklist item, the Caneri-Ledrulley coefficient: -0.13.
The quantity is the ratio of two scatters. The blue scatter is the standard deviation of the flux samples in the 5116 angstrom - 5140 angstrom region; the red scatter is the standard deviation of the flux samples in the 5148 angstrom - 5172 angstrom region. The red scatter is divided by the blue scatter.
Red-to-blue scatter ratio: 4.0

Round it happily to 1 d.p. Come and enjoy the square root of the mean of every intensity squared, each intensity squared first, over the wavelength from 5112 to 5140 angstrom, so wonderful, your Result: 16.1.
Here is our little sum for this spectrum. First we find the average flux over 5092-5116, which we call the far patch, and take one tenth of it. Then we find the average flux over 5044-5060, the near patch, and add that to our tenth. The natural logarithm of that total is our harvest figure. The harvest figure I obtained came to 2.93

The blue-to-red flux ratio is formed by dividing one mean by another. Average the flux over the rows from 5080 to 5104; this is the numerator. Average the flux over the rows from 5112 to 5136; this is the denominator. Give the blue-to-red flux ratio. 1.01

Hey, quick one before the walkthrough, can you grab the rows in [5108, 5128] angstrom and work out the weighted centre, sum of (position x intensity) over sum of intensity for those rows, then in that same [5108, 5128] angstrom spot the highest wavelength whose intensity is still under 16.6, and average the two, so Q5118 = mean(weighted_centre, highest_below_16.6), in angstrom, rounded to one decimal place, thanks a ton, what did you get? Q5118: 5122.0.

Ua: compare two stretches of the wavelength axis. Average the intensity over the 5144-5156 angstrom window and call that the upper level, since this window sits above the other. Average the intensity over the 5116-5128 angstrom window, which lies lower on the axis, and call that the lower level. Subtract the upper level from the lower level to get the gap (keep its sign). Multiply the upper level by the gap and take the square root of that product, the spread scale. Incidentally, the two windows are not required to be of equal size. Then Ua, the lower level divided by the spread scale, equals 5.8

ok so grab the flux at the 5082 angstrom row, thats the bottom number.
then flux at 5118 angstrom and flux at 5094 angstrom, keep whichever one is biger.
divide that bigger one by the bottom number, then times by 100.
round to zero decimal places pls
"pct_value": 114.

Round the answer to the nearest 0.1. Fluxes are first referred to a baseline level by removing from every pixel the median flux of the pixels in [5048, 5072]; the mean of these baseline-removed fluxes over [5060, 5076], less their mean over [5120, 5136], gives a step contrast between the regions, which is 1.3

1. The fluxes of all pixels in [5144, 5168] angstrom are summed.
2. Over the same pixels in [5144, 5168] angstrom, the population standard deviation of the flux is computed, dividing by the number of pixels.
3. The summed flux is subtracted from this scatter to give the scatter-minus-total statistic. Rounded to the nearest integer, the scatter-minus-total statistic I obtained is -89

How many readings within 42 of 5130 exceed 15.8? 11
